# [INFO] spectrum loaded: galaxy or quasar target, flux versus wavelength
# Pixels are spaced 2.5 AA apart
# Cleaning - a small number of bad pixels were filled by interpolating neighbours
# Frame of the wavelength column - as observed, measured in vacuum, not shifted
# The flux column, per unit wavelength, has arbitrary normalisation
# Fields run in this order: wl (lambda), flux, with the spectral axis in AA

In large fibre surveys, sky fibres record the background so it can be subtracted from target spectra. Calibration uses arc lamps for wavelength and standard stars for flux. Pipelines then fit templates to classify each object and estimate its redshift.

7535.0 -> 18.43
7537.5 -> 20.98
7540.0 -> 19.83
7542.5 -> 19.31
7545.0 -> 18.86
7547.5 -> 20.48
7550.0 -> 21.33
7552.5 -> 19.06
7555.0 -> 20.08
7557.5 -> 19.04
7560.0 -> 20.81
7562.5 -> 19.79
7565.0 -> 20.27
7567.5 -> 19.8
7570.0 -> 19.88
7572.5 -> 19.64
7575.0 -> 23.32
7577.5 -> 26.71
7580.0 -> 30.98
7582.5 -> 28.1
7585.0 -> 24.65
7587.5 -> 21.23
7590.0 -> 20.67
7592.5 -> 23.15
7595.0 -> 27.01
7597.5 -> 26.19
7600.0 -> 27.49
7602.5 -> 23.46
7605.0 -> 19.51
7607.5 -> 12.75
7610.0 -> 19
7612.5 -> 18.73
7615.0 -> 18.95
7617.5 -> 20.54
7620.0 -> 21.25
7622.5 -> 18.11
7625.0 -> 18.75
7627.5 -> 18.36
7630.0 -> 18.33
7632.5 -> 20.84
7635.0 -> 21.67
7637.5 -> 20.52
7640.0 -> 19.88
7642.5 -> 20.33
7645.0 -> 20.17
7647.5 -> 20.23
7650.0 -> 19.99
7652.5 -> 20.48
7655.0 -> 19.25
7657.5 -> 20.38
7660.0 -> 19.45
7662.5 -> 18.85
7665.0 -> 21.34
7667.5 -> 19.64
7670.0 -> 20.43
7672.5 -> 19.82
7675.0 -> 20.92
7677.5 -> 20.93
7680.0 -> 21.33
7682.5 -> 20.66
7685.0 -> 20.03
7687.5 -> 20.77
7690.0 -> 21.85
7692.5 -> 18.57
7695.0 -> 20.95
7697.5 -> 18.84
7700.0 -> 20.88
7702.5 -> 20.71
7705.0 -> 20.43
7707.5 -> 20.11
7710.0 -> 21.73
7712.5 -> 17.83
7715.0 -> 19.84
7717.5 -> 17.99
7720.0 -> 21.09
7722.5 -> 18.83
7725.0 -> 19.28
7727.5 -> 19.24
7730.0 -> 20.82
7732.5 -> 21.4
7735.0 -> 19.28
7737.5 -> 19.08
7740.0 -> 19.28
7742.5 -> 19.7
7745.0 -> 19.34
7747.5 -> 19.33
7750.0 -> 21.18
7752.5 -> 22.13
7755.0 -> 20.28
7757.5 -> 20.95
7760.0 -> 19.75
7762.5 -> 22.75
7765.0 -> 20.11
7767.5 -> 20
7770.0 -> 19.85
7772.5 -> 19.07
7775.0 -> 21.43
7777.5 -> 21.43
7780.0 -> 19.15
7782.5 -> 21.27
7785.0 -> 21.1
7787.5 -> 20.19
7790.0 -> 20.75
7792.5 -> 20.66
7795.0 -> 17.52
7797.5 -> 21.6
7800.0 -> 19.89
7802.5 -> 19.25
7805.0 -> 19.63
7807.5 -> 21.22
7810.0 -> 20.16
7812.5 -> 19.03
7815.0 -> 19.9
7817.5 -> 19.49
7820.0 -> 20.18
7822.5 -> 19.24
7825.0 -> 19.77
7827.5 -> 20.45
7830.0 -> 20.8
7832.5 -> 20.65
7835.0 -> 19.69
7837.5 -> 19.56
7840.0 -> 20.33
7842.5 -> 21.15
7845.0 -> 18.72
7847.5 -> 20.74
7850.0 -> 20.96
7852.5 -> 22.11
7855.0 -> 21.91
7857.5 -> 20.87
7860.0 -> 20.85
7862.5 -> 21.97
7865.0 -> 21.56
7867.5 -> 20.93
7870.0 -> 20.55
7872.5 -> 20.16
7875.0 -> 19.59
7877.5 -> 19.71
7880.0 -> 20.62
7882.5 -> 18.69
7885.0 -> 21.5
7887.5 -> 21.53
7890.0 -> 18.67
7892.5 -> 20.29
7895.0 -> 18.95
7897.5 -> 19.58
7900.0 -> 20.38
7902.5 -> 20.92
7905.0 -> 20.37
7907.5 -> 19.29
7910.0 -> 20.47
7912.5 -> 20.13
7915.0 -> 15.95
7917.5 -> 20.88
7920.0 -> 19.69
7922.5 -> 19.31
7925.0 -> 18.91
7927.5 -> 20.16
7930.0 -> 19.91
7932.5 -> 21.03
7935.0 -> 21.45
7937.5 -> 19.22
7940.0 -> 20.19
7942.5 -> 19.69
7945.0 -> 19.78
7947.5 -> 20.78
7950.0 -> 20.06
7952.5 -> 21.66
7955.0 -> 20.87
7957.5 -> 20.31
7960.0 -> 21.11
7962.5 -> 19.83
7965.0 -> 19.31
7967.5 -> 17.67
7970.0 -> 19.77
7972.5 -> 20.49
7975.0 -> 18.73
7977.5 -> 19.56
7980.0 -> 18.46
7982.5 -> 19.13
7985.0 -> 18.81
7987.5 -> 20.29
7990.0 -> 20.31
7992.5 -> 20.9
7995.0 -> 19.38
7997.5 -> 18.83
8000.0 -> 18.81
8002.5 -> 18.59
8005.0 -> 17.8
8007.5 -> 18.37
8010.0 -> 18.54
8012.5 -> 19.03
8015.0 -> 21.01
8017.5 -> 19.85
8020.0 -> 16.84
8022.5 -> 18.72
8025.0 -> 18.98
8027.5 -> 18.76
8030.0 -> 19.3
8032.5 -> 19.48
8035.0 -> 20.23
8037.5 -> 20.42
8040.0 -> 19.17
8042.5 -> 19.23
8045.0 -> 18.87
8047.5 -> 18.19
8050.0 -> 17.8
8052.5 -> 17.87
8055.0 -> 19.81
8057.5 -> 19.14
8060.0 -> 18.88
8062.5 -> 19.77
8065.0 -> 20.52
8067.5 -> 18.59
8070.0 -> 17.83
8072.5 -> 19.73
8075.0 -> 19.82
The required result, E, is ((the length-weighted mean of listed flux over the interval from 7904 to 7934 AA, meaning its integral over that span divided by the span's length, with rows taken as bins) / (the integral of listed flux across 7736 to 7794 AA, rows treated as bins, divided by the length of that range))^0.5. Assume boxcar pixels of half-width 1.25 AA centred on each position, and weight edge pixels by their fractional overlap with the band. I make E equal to 0.98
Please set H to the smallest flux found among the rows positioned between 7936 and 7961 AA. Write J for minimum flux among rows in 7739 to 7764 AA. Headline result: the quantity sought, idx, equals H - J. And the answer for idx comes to 0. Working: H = 19.22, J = 19.28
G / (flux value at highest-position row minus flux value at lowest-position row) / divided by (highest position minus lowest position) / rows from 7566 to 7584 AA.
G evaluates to 0.55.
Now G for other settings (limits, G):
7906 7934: 0.07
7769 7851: 0.01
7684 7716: -0.01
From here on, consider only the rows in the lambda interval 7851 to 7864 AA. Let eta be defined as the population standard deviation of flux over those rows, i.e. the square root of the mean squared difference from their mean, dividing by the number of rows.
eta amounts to 0.56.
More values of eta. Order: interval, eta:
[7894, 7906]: 0.69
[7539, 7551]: 0.87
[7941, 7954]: 0.74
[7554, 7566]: 0.58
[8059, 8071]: 0.94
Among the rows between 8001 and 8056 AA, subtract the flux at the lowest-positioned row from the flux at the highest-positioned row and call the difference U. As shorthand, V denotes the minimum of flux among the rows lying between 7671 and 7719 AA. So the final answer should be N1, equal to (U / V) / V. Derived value 0.0038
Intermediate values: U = 1.2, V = 17.83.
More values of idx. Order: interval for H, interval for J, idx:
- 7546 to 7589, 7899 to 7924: 3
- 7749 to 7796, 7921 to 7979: 0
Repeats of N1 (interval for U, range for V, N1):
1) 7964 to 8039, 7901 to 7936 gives 0.0044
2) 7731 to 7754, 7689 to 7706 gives 0.0021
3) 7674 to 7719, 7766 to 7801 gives -0.0095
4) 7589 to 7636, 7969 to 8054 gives 0.0035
